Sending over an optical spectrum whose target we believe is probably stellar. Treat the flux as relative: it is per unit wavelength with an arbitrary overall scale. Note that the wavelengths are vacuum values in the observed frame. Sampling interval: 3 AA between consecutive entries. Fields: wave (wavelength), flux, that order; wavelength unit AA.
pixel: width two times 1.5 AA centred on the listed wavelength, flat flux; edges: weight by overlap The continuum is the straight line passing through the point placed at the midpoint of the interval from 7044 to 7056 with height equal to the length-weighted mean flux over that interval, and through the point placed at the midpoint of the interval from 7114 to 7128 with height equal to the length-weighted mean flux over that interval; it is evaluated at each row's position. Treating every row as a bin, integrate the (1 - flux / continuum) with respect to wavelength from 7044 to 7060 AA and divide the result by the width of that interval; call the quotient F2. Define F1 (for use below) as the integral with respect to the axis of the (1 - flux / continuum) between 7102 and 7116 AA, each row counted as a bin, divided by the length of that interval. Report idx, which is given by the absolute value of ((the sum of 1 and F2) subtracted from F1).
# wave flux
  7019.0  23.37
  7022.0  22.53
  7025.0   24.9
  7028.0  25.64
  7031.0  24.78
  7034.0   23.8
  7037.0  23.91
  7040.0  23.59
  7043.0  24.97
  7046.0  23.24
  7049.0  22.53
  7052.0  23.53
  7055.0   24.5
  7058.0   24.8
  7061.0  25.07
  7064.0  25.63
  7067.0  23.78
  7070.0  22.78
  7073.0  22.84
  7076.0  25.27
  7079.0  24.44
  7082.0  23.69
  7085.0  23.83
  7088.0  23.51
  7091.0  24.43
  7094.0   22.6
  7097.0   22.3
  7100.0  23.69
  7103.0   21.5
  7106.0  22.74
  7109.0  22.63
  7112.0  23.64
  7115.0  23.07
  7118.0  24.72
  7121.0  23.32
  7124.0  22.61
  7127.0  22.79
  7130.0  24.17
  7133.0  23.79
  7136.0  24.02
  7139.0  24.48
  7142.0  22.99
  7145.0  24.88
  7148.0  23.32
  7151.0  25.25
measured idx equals 0.96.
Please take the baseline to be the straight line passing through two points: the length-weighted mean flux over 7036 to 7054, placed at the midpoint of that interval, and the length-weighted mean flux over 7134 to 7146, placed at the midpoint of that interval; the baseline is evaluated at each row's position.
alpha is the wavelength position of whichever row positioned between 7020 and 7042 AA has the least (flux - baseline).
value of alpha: 7022.0 AA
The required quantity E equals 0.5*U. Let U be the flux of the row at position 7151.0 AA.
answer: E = 12.6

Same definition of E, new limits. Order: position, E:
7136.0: 12.0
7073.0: 11.4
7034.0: 11.9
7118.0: 12.4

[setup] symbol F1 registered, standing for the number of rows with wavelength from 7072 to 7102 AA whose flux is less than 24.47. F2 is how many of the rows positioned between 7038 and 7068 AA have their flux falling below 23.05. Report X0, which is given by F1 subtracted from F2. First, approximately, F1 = 9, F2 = 1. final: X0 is -8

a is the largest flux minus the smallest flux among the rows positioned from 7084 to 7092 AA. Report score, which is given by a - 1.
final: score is -0.1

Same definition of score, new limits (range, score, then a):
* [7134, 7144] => 0.5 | 1.5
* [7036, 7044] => 0.4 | 1.4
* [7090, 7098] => 1.1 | 2.1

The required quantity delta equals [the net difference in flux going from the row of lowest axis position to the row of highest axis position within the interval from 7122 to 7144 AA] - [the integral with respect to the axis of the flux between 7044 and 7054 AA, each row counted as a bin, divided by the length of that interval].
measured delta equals -22.88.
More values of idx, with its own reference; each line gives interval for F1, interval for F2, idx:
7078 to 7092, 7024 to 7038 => 0.98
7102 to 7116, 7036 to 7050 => 0.97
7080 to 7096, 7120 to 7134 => 1.01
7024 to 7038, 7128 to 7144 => 1.02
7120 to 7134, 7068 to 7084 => 0.98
